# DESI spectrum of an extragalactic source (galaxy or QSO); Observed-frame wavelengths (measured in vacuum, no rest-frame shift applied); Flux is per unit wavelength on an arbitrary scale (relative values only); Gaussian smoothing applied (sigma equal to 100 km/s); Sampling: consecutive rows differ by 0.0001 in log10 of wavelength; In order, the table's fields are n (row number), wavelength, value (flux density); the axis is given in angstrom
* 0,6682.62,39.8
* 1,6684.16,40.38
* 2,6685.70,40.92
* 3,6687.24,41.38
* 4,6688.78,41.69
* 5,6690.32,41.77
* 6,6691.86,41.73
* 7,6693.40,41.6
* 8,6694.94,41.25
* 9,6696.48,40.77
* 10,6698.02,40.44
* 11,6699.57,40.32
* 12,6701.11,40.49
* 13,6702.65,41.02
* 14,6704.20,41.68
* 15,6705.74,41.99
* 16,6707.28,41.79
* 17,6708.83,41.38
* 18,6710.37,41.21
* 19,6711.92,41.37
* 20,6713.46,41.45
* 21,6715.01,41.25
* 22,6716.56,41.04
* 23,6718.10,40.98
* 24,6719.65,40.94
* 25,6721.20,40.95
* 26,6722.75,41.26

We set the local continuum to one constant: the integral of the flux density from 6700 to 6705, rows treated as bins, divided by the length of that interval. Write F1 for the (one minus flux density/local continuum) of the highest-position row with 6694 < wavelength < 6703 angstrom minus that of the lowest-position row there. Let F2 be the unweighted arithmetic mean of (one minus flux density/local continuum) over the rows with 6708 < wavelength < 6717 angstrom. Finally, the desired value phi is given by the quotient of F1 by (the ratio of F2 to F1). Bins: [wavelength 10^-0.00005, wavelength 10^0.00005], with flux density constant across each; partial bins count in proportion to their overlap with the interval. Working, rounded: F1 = 0.006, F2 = -0.006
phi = -0.01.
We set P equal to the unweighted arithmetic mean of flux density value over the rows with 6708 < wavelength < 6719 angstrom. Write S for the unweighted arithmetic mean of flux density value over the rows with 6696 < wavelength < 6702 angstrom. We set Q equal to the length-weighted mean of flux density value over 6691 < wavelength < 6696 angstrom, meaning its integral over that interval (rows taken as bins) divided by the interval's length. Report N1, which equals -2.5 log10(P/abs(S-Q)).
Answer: -4.0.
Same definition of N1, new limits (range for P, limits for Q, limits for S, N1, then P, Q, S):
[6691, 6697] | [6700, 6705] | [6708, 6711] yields -5.6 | 41.3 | 41.0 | 41.3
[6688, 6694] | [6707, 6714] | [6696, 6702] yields -4.1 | 41.7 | 41.4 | 40.5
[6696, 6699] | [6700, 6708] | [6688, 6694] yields -5.3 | 40.6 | 41.4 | 41.7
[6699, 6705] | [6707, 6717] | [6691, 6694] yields -5.2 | 40.9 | 41.3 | 41.7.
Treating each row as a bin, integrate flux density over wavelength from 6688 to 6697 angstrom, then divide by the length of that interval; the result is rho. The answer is 41.5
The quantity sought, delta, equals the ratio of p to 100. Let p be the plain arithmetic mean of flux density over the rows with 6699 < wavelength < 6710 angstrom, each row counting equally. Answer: 0.412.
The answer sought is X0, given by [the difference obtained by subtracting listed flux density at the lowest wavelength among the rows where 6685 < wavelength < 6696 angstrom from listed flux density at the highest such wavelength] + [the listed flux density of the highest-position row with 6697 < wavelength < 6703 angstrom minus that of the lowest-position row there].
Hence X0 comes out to 0.9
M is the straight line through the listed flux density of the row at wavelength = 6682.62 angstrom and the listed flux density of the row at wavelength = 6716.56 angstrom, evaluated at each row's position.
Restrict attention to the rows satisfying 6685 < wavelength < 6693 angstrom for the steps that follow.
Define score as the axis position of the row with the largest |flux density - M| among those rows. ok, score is 6690.32 angstrom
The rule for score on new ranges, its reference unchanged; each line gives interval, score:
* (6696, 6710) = 6705.74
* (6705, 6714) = 6705.74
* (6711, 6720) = 6713.46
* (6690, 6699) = 6690.32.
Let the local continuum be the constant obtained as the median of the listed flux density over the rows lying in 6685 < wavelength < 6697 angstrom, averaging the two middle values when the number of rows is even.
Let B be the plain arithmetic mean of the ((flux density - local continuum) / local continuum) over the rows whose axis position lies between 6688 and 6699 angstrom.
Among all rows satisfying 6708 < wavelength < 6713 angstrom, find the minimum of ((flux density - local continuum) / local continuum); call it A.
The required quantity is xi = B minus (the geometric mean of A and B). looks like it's -0.009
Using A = -0.007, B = -0.004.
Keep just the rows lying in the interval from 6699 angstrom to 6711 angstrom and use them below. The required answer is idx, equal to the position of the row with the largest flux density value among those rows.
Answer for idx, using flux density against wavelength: 6705.74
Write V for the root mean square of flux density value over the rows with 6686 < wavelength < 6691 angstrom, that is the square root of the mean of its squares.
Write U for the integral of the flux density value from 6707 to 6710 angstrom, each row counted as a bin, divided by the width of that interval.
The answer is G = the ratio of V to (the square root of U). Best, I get 6.46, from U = 41.5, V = 41.6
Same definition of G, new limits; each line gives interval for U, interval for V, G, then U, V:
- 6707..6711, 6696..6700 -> 6.29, 41.4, 40.5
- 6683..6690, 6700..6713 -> 6.46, 41.1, 41.4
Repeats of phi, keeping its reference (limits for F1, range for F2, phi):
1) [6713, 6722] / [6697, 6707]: 0.11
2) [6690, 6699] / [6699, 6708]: -0.26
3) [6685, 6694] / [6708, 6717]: -0.05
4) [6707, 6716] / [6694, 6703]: 0.02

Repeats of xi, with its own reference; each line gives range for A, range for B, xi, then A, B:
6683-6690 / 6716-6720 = -0.030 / -0.027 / -0.012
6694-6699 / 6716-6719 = -0.029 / -0.025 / -0.012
